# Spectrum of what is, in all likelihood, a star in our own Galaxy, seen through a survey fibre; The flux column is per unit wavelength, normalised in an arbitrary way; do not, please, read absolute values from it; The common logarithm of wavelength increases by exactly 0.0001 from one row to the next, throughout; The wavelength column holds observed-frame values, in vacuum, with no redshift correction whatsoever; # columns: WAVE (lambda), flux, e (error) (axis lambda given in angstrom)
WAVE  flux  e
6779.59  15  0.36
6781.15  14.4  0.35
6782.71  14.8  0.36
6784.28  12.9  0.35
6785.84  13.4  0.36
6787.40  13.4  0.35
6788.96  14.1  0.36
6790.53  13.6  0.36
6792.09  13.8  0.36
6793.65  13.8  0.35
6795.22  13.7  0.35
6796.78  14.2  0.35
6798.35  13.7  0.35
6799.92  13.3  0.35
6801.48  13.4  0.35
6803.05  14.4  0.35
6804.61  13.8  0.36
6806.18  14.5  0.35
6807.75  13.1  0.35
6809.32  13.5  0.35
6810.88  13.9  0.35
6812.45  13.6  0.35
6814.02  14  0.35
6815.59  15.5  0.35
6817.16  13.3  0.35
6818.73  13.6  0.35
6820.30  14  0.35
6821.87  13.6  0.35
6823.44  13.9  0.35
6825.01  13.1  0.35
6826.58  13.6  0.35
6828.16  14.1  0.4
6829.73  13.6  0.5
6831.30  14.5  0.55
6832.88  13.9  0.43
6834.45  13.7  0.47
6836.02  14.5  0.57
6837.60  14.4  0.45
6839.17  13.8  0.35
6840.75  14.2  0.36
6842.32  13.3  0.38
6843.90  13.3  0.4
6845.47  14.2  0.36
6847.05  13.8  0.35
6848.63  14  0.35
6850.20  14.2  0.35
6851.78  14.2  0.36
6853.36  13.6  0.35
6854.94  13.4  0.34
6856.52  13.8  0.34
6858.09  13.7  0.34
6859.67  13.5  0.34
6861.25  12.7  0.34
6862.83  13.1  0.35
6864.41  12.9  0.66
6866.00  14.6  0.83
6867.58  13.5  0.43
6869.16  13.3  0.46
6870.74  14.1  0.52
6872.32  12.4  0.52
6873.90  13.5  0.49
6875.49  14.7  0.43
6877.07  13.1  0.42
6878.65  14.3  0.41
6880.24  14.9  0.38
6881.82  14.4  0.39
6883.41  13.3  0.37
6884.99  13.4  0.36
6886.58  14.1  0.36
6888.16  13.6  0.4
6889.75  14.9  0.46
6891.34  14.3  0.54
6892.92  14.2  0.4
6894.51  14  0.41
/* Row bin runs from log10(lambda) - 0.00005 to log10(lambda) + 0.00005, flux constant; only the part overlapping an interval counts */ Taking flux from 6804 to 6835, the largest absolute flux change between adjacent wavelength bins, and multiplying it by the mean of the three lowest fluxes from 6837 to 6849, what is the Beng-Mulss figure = 30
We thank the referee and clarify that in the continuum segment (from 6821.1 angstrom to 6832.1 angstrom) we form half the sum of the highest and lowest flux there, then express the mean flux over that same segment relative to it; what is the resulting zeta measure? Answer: 1.00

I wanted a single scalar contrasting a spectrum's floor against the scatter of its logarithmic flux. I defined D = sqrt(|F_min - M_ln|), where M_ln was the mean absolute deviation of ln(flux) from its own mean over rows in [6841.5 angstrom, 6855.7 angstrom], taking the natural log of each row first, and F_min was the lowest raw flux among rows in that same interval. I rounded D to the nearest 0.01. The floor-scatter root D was 3.64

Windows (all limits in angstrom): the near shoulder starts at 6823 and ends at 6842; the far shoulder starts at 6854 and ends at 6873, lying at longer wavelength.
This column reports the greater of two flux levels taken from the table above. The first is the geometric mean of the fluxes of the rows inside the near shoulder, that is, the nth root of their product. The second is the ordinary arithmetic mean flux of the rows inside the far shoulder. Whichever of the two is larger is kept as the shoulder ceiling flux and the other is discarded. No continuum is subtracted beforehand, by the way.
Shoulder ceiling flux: 13.9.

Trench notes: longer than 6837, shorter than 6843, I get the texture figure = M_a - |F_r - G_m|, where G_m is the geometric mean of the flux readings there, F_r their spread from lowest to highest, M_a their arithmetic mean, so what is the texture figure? 1.1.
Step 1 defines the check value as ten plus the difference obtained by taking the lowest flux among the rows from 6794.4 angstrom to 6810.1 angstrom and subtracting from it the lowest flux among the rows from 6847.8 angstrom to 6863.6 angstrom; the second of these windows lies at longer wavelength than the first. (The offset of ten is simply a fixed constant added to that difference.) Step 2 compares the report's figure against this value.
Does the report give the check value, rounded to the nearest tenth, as 10.4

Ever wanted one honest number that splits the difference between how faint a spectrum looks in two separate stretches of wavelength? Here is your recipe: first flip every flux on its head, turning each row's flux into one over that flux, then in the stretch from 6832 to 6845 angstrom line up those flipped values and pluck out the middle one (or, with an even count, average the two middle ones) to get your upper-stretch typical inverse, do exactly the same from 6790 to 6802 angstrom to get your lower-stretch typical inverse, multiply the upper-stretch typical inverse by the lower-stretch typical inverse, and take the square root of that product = 0.0726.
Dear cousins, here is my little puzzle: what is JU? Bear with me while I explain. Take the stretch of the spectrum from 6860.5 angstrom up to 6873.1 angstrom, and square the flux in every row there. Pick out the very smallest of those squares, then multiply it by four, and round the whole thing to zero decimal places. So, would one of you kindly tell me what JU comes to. 615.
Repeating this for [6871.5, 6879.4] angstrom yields 615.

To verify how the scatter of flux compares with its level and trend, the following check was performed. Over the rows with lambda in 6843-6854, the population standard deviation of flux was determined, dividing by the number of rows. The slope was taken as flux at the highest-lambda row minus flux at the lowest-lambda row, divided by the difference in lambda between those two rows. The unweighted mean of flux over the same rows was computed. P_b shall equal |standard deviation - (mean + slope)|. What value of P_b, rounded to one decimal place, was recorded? 13.6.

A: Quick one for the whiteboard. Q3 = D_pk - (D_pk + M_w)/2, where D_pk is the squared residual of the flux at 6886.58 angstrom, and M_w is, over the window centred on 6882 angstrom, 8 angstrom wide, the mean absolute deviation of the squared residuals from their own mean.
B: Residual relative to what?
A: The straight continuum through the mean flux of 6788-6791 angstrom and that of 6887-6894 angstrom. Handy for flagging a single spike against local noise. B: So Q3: -0.15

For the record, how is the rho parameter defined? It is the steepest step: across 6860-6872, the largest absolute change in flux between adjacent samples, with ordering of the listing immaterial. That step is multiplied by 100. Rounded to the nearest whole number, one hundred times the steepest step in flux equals 170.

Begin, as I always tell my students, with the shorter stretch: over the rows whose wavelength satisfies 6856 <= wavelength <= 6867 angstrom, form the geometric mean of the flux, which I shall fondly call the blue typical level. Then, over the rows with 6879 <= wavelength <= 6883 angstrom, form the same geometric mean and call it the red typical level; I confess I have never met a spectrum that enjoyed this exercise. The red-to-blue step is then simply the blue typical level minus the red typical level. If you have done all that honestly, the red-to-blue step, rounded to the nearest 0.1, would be -1.2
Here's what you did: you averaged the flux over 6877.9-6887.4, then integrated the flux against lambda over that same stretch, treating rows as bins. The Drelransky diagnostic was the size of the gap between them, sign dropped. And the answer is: 120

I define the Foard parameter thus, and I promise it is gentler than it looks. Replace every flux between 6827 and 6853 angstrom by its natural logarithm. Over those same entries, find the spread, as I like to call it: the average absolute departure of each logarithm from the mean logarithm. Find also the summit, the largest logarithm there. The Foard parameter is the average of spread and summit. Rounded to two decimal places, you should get 1.35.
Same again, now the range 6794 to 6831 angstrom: 1.38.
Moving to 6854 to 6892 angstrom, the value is 1.37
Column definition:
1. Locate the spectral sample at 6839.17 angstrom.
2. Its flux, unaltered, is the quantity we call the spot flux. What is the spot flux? 13.8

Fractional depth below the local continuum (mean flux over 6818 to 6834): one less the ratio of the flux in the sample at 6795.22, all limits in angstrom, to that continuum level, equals 0.01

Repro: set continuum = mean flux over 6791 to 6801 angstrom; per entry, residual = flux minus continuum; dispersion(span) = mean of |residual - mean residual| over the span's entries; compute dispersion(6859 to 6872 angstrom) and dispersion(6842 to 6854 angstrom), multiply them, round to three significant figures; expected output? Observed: 0.150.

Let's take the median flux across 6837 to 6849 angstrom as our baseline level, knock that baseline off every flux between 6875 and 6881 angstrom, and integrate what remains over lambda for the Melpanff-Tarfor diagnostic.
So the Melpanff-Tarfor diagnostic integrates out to 2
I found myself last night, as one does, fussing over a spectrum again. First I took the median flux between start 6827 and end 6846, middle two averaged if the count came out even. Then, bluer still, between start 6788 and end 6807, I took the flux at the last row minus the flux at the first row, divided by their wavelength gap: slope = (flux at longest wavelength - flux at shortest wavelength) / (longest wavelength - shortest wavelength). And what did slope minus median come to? -14.0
